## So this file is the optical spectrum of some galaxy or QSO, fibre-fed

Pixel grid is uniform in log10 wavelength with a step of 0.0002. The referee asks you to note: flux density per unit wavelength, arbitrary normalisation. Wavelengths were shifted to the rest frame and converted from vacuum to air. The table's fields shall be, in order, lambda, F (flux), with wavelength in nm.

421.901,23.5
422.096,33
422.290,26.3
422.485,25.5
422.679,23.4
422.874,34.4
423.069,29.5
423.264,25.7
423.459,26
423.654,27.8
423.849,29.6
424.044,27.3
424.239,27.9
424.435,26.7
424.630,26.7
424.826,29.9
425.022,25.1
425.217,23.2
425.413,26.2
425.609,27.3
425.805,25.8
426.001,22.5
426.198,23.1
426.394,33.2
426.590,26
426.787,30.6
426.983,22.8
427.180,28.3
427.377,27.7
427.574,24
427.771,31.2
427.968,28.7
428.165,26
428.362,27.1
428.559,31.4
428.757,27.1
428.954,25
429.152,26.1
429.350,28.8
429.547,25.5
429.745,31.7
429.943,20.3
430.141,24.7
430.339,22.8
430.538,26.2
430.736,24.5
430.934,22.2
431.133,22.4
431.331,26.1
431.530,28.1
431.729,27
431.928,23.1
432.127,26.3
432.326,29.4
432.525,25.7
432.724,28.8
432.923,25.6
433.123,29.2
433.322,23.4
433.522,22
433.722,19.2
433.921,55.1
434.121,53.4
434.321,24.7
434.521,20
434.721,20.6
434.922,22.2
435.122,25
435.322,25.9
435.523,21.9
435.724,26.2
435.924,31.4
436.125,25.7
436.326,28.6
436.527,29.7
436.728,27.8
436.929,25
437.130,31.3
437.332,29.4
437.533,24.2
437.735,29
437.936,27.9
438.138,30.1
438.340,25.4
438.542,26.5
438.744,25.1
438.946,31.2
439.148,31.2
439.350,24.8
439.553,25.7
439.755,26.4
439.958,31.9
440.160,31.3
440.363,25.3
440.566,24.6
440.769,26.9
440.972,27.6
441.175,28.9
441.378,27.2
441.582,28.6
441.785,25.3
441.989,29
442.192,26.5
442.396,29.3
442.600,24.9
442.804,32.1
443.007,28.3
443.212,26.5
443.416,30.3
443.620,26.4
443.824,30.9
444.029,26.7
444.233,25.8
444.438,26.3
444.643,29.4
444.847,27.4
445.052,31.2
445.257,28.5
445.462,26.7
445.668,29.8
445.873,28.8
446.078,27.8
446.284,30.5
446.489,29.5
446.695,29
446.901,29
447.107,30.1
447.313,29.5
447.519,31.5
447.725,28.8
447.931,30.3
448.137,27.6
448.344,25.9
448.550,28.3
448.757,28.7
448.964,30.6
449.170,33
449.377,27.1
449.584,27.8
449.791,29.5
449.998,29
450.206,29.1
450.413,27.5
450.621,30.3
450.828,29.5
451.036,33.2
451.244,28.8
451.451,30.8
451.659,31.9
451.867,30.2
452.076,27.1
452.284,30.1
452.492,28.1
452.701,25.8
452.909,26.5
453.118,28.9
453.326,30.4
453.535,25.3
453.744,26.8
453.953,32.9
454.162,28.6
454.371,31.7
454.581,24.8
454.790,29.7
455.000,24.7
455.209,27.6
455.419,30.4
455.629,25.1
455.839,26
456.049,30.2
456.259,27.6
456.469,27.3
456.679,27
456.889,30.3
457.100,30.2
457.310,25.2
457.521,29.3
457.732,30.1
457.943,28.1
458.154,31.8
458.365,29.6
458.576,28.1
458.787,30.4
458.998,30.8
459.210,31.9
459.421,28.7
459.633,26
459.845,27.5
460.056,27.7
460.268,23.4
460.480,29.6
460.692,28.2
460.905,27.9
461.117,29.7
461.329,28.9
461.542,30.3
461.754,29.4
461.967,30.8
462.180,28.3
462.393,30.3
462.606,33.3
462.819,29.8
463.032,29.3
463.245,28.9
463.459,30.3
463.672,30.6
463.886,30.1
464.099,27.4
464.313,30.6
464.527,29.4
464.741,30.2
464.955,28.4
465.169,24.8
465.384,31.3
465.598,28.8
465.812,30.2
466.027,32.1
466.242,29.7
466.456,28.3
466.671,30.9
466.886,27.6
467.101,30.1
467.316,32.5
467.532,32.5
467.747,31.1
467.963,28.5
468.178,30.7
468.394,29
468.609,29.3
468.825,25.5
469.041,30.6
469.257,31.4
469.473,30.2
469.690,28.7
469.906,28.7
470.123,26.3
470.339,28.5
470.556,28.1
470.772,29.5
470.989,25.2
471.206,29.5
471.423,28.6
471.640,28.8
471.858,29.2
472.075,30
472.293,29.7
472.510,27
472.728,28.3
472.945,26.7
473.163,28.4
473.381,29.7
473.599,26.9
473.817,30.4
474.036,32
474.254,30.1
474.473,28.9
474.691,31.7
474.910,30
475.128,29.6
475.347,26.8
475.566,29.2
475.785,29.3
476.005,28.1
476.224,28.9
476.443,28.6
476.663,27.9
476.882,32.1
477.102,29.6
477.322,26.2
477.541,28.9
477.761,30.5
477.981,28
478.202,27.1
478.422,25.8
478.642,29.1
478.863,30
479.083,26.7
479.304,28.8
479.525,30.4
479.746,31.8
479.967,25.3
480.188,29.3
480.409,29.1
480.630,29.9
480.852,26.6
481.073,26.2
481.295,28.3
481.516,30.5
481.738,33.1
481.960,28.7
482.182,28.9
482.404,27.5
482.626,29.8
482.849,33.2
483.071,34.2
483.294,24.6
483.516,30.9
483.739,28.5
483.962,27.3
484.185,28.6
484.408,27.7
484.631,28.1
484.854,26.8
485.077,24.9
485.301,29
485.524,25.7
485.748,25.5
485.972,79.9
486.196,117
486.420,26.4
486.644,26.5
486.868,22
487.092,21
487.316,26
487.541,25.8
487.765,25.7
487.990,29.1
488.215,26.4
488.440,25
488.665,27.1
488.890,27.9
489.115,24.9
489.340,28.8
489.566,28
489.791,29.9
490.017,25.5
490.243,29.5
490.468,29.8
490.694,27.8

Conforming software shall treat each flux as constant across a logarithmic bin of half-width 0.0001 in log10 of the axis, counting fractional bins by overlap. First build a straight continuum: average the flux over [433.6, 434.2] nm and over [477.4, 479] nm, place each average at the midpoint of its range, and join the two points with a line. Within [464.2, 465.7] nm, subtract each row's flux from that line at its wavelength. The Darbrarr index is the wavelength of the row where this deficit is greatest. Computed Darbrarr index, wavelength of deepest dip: 465.169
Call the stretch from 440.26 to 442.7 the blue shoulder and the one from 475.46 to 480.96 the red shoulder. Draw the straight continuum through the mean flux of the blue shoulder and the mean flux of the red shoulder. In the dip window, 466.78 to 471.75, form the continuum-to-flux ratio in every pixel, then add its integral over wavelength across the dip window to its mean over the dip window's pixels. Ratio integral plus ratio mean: 5.81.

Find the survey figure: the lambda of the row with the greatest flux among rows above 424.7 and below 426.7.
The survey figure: 426.394 nm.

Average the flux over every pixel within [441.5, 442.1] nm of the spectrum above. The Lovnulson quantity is 27.6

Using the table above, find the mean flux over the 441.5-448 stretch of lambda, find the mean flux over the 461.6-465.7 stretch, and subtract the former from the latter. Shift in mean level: 1.0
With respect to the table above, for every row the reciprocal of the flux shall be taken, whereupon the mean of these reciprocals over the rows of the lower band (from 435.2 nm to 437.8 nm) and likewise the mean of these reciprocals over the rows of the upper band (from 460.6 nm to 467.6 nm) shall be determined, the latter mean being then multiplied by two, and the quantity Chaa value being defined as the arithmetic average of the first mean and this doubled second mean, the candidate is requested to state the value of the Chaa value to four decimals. 0.0522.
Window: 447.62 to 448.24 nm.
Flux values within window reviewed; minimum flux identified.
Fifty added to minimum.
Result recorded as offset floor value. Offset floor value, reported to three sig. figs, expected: 77.6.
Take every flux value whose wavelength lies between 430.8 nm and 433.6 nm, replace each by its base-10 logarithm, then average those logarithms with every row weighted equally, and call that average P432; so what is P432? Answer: 1.41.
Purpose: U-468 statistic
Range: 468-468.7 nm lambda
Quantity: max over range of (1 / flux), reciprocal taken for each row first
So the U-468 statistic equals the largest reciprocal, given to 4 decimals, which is 0.0345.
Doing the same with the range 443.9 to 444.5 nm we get 0.0388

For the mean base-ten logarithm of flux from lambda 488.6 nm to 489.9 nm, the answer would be 1.44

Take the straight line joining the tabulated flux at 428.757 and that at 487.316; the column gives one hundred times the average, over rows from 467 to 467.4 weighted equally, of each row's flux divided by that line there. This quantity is 119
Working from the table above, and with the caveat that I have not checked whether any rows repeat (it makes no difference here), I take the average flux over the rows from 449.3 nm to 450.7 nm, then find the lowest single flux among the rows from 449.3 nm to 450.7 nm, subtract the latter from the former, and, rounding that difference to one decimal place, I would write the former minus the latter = 1.5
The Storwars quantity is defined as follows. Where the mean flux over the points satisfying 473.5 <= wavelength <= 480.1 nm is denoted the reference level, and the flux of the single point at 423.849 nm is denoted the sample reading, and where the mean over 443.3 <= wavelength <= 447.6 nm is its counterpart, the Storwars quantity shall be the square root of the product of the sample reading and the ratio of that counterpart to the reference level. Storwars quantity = 5.43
